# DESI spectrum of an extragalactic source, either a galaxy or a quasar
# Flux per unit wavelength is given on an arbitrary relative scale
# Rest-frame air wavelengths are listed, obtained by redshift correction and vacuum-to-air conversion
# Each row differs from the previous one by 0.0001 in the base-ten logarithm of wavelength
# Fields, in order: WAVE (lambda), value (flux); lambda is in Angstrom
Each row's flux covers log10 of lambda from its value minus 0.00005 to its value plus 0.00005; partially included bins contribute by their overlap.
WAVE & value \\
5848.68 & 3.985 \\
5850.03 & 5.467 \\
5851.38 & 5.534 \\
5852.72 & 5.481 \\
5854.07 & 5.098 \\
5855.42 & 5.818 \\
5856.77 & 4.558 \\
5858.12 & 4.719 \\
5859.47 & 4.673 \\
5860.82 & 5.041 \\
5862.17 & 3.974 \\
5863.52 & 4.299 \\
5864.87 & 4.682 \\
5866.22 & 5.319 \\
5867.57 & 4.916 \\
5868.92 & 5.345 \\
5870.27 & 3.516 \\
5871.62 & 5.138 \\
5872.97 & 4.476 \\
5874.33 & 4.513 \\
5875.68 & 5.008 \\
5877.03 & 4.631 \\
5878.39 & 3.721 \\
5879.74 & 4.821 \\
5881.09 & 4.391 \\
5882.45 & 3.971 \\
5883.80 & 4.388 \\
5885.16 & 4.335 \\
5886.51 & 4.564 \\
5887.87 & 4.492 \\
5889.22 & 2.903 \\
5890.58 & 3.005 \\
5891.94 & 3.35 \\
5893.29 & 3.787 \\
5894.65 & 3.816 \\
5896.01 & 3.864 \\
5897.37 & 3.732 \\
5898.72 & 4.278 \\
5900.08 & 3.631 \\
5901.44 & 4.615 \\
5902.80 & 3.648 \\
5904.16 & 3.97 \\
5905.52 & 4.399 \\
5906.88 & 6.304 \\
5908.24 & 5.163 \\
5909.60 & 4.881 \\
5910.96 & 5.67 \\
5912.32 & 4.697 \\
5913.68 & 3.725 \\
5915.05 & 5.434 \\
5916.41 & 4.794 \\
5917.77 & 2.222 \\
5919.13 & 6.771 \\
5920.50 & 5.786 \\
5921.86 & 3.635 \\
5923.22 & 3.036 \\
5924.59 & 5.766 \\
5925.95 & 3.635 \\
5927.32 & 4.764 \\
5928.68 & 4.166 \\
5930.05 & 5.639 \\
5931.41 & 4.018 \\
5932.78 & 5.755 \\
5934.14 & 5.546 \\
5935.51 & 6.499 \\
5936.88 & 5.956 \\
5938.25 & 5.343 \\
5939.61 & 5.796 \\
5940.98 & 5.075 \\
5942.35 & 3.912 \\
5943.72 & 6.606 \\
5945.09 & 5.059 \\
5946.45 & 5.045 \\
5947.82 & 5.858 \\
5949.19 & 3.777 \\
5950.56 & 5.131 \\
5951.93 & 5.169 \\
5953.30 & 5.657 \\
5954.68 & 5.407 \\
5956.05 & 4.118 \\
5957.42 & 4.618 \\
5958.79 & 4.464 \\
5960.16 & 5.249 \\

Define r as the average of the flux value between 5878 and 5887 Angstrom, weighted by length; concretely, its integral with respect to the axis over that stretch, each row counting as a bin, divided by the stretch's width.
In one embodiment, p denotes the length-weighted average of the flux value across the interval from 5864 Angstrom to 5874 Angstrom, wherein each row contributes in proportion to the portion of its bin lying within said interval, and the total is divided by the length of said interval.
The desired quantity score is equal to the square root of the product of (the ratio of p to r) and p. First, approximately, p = 4.75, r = 4.33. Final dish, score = 2.28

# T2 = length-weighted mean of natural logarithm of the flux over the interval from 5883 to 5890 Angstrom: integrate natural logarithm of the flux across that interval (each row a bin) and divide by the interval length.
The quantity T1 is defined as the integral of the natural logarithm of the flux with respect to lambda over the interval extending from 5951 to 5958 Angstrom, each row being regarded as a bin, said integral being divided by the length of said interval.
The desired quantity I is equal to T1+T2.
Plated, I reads 3.00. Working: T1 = 1.60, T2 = 1.40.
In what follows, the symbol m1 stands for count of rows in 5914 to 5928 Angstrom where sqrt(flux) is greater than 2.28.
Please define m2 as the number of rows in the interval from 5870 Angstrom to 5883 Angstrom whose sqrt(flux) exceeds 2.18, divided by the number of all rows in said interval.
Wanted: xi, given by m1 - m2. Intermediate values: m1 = 4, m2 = 0.30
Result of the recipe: 3.7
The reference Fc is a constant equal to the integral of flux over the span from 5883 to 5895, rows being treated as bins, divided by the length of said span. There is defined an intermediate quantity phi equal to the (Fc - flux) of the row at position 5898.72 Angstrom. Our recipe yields -0.4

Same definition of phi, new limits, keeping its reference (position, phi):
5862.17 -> -0.1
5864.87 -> -0.8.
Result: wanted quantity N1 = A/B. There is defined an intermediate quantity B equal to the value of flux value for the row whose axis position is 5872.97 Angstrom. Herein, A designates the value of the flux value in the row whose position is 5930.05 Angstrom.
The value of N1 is 1.26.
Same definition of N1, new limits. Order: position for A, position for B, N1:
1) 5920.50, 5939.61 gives 1.00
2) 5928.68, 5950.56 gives 0.81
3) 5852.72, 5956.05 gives 1.33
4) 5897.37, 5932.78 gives 0.65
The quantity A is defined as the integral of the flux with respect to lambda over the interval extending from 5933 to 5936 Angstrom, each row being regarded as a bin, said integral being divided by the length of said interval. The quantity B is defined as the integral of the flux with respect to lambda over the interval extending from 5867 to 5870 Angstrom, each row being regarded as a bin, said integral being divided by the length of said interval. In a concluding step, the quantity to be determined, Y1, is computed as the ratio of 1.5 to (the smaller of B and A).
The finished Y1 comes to 0.30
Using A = 6.0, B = 4.92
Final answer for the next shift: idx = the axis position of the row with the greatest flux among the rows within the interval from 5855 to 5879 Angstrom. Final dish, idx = 5855.42 Angstrom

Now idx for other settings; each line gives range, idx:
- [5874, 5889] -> 5875.68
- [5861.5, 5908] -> 5906.88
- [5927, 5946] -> 5943.72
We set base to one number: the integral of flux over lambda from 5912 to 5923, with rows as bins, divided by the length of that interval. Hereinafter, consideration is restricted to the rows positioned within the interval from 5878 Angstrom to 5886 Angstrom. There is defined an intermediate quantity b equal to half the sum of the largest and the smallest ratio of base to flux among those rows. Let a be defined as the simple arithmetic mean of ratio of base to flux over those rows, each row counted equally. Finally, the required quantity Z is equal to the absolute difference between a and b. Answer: 0.011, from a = 1.08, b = 1.09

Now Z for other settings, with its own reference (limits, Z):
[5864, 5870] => 0.011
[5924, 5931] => 0.042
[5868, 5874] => 0.061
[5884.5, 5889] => 0.003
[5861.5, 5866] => 0.000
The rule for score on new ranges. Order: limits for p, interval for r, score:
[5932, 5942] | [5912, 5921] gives 2.58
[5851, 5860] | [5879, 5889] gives 2.45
